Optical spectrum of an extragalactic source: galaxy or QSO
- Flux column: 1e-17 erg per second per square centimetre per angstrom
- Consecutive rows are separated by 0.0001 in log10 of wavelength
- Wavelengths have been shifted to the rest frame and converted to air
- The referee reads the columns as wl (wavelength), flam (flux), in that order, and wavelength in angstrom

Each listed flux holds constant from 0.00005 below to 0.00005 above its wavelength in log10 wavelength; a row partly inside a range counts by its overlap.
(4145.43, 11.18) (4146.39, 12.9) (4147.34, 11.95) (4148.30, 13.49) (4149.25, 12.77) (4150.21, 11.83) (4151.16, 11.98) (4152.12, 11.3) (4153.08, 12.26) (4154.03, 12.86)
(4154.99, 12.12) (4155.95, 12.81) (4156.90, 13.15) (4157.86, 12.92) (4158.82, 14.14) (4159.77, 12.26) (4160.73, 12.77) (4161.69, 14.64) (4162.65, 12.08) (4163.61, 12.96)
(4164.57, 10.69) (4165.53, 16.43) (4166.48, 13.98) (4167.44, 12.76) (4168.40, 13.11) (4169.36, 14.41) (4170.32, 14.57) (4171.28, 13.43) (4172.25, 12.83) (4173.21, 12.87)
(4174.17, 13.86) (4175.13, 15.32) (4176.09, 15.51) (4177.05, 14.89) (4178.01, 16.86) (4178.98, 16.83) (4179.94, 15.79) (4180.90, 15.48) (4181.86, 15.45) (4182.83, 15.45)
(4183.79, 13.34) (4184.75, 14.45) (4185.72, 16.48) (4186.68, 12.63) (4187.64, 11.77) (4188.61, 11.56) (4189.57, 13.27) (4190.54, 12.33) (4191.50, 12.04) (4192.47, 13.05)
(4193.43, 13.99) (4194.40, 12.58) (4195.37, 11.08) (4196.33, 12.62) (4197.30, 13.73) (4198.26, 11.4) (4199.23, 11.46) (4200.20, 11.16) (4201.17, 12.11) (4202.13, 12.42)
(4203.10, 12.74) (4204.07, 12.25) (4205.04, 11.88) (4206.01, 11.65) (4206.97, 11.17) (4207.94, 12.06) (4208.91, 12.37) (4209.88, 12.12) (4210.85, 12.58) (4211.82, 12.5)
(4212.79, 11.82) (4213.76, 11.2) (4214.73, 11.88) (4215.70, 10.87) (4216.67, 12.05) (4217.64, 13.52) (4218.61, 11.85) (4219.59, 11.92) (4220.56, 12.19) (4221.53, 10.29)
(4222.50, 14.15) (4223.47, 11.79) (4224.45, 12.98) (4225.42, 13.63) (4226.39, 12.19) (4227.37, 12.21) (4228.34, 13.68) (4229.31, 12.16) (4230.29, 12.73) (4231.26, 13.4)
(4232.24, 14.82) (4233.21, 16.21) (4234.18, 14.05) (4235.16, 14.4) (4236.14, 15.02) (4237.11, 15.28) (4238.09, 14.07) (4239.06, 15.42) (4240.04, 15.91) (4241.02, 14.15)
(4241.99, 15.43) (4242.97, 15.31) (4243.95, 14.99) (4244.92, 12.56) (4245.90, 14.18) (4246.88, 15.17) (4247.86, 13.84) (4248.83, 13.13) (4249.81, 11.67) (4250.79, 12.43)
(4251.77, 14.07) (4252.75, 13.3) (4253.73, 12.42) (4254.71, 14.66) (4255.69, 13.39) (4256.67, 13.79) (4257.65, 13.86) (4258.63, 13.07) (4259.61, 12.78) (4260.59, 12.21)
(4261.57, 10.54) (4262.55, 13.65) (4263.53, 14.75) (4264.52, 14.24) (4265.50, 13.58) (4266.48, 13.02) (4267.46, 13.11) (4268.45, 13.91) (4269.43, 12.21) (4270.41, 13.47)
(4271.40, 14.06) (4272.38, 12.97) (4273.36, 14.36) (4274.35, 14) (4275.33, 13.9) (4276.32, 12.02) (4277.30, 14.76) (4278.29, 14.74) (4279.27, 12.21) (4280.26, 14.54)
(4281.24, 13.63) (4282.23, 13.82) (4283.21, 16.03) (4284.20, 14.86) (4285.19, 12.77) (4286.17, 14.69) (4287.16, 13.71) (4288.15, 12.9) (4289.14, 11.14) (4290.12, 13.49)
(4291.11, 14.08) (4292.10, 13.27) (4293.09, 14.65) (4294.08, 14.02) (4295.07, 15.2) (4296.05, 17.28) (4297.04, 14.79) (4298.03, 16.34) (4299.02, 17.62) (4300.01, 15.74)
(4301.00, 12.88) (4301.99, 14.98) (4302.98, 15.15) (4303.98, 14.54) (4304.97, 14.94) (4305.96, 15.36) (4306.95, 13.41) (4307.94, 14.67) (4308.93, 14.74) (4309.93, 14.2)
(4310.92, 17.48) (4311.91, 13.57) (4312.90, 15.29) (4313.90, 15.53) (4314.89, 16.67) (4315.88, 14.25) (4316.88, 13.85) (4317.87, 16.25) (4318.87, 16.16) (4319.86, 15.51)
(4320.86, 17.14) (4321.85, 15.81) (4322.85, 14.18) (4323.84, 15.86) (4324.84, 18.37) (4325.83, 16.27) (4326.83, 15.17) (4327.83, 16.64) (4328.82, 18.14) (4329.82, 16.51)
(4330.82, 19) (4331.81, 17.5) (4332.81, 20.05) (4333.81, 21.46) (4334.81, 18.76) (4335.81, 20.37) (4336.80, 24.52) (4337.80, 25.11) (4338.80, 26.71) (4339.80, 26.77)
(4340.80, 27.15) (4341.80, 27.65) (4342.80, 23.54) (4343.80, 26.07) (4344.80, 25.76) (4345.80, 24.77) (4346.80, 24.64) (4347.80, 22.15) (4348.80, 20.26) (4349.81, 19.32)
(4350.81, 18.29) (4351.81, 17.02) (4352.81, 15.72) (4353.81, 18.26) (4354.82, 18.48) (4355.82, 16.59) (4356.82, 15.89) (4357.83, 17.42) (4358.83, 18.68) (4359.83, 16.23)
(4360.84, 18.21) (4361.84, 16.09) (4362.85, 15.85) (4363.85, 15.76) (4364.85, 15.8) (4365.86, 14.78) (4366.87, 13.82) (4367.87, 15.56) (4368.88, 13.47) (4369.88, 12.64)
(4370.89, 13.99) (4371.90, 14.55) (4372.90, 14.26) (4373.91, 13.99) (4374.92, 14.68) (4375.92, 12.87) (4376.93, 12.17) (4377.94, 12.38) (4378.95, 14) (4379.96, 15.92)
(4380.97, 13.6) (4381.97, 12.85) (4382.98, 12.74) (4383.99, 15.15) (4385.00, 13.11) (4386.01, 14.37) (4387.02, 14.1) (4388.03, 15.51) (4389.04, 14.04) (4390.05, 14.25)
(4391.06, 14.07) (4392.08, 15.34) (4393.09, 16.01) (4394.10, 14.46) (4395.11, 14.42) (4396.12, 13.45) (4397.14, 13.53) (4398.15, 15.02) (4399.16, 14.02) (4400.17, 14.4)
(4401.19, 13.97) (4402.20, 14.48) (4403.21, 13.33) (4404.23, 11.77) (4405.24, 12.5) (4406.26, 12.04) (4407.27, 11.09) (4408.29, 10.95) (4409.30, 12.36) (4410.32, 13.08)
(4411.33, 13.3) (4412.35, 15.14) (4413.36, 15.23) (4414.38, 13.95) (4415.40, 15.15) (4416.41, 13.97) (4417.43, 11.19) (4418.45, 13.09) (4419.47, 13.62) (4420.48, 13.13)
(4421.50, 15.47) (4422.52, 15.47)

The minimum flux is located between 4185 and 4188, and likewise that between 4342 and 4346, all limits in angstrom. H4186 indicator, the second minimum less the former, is 11.8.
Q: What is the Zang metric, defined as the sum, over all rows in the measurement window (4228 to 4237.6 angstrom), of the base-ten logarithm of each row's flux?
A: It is 11.5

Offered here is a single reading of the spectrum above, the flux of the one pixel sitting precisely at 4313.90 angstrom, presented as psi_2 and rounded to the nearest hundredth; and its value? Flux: 15.53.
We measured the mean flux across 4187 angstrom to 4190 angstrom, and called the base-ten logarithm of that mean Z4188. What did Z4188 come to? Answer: 1.09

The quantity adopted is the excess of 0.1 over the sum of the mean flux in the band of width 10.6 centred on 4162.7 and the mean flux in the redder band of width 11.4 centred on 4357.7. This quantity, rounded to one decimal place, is -30.2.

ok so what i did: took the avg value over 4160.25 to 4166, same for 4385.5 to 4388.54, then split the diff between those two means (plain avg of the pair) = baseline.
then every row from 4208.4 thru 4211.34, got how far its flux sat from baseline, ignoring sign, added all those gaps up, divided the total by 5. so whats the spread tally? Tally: 0.96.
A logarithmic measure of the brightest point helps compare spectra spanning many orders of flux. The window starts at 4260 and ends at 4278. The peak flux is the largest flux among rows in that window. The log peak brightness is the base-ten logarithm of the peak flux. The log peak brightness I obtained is 1.17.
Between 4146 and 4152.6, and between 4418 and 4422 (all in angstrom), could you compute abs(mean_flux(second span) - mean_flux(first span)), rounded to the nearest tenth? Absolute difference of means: 1.5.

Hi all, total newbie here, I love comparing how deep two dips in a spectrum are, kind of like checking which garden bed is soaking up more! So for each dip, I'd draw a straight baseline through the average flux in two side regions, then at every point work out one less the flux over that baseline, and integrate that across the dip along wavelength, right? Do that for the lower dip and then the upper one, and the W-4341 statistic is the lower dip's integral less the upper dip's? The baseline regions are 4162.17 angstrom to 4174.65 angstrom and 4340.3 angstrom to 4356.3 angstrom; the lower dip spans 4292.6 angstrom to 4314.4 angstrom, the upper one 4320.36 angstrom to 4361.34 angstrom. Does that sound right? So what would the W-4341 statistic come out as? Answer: 2.4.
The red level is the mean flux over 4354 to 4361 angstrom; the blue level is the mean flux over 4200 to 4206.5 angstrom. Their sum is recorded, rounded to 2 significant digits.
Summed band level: 29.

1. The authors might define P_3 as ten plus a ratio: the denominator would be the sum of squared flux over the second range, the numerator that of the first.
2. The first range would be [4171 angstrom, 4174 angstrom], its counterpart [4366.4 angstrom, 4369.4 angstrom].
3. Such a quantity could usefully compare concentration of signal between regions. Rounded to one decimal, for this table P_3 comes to 10.8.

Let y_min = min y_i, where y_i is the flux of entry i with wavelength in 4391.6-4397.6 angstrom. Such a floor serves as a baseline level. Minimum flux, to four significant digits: 13.45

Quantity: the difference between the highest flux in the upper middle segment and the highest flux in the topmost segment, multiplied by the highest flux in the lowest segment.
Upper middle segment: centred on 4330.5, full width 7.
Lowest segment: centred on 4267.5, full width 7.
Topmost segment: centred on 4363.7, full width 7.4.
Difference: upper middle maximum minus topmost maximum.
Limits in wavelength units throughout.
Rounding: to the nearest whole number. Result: 46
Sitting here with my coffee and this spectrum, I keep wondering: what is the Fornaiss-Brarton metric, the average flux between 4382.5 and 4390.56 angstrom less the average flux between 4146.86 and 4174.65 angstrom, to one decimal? 1.2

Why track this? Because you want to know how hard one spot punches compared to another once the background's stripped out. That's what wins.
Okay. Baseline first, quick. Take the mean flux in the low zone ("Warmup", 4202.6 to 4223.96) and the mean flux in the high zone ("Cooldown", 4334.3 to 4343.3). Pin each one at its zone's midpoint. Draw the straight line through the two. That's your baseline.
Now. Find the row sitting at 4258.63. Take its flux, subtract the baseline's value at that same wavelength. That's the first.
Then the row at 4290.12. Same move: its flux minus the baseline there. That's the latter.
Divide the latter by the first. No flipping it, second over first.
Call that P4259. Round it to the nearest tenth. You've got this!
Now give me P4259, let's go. 1.8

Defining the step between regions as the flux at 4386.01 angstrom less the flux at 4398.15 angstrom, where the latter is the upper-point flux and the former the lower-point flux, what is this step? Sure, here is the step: -1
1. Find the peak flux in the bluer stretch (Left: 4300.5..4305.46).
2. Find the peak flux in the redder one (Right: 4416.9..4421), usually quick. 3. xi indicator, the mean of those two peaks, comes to 14.4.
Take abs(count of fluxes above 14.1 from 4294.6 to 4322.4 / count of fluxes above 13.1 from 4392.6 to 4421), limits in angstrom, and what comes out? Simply 1.3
